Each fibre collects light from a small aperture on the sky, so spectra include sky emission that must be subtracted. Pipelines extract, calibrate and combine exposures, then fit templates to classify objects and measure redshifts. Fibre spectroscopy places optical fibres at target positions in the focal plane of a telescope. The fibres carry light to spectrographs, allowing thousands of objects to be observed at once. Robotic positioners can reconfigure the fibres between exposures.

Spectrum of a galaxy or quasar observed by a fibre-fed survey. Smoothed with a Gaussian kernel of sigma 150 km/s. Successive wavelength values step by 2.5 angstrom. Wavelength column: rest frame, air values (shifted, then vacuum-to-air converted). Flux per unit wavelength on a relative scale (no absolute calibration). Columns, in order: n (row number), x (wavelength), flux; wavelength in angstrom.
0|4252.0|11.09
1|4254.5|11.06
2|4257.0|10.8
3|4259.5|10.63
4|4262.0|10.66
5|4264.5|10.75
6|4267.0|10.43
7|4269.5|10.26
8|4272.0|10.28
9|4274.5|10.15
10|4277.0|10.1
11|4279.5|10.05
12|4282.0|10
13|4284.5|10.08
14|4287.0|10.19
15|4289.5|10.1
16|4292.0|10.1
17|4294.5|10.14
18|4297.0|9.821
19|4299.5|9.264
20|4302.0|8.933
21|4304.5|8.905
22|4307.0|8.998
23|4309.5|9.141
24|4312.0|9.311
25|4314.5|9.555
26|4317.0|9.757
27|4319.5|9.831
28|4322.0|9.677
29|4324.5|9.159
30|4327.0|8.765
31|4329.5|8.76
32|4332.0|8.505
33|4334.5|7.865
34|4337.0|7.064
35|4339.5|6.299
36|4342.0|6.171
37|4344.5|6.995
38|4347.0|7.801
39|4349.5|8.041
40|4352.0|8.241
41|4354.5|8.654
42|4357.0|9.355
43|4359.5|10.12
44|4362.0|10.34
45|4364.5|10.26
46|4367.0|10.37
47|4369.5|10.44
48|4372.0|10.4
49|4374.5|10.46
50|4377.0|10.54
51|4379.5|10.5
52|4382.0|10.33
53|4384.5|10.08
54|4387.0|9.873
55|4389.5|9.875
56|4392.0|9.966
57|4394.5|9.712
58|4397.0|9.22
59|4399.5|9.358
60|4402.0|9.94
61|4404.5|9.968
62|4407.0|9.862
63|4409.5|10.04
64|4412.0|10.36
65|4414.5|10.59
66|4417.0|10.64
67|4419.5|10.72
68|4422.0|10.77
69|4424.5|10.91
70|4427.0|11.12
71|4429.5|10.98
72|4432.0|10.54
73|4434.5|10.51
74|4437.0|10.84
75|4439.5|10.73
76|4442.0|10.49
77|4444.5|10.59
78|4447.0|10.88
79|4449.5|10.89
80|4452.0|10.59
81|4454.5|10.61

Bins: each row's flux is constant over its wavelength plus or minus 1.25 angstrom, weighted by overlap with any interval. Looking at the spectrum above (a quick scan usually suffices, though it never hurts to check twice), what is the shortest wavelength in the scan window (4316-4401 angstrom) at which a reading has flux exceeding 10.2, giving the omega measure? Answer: 4362.0 angstrom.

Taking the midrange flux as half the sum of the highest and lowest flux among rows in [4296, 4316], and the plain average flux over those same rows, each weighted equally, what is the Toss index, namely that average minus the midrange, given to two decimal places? -0.12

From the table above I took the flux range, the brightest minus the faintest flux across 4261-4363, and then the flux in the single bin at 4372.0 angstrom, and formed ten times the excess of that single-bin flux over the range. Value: 58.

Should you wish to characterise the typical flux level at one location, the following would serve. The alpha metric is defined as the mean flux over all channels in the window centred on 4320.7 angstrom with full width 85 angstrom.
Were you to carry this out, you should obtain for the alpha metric 9.0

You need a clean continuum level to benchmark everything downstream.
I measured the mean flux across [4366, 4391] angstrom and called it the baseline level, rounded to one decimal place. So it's 10.3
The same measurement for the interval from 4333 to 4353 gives 7.3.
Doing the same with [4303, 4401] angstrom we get 9.2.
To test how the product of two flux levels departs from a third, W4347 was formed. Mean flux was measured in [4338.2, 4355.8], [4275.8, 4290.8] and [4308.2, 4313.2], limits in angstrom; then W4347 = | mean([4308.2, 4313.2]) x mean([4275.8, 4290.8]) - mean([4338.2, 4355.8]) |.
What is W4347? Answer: 85.6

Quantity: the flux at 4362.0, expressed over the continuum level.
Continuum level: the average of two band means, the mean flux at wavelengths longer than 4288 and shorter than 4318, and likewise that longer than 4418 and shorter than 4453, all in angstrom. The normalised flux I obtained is 1.021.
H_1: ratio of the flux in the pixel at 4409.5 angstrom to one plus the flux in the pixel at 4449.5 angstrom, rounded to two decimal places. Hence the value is 0.84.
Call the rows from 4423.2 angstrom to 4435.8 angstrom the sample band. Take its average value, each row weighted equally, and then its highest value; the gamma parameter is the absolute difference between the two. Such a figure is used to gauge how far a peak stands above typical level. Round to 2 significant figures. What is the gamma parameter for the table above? 0.31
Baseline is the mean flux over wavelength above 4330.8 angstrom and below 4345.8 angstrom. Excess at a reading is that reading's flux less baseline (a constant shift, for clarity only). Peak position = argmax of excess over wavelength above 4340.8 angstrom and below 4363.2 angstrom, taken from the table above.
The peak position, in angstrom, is 4362.0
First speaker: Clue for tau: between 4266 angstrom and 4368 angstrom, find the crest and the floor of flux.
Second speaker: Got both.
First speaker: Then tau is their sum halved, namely 8.3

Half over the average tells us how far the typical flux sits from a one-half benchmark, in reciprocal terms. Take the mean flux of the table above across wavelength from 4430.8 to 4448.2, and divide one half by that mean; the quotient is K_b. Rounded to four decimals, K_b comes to 0.0469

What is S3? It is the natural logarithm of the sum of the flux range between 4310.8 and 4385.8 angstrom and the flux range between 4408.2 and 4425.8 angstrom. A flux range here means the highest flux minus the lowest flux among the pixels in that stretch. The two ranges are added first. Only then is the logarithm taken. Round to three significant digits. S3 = 1.66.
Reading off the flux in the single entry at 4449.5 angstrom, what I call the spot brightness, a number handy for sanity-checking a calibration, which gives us 10.89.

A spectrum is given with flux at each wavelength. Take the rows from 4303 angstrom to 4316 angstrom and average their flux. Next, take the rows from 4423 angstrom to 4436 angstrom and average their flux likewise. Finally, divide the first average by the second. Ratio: 0.85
